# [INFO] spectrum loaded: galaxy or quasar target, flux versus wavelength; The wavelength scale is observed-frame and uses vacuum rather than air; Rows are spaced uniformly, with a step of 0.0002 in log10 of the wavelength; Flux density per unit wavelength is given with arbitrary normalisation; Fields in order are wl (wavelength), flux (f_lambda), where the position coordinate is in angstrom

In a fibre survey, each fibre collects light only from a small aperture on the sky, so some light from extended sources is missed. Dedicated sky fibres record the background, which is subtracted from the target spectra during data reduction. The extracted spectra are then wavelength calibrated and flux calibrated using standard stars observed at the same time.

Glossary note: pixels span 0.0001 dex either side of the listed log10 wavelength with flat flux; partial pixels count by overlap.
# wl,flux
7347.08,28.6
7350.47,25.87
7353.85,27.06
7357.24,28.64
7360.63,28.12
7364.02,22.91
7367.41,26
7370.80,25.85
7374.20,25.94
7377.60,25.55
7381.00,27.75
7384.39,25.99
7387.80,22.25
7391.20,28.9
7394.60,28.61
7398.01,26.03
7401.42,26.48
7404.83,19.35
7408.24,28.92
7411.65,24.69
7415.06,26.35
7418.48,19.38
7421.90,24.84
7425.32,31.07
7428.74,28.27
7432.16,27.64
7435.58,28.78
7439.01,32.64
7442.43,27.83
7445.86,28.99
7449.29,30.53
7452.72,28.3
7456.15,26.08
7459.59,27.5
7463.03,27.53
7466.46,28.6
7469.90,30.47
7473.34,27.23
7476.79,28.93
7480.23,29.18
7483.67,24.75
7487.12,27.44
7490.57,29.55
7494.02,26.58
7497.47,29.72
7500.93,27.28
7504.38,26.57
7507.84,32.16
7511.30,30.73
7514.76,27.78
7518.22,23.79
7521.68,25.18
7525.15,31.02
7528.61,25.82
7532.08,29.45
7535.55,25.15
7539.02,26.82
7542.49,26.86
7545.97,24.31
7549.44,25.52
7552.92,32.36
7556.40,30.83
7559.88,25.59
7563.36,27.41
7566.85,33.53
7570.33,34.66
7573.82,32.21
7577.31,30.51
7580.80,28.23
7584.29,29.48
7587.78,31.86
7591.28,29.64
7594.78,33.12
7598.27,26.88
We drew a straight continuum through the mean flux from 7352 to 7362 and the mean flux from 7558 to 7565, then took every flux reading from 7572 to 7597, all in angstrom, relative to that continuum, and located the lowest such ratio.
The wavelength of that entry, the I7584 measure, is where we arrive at 7580.80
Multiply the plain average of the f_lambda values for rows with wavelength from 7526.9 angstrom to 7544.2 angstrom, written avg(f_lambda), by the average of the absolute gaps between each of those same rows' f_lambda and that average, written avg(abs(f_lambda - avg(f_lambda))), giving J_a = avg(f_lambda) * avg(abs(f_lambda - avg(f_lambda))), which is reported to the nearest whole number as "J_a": 29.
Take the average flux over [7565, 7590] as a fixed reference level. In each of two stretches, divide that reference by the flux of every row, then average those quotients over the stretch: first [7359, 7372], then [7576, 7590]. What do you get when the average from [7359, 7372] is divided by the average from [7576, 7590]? 1.17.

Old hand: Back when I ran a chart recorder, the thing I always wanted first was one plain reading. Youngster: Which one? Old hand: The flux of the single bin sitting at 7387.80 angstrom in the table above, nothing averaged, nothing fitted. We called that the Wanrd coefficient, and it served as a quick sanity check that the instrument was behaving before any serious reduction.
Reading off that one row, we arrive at 22.25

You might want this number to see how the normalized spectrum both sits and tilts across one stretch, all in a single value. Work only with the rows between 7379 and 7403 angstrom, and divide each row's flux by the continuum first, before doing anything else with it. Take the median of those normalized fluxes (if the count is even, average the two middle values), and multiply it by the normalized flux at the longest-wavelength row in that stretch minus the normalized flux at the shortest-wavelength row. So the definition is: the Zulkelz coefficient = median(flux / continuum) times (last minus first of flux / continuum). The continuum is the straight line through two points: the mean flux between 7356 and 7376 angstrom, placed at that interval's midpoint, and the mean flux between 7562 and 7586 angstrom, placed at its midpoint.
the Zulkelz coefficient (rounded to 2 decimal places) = -0.06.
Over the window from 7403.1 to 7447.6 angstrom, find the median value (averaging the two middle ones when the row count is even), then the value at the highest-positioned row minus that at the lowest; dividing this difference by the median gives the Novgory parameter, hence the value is 0.35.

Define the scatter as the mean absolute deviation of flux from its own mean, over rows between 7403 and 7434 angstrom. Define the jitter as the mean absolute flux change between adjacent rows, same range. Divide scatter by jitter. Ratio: 0.67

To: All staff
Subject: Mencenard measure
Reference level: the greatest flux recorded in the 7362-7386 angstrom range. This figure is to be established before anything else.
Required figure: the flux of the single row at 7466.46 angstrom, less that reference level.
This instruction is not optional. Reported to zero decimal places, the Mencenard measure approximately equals 1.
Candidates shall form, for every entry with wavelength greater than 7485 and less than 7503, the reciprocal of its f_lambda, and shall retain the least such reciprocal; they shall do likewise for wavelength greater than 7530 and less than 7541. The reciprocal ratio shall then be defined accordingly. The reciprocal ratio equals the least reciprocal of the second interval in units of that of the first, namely 1.01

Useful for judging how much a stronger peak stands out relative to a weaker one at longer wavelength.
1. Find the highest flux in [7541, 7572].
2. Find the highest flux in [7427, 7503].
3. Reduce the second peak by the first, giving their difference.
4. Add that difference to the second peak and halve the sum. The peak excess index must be 15.3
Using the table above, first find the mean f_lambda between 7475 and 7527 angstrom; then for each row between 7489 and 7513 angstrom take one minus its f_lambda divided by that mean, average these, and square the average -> 0.0010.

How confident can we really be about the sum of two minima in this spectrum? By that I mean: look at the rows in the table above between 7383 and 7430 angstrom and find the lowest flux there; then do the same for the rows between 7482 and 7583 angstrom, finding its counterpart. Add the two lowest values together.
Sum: 43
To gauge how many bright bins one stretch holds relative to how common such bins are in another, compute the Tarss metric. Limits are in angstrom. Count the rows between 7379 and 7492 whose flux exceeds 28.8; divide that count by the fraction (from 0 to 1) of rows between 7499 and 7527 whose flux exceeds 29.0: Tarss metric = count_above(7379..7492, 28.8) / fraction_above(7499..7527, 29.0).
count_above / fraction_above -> 27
